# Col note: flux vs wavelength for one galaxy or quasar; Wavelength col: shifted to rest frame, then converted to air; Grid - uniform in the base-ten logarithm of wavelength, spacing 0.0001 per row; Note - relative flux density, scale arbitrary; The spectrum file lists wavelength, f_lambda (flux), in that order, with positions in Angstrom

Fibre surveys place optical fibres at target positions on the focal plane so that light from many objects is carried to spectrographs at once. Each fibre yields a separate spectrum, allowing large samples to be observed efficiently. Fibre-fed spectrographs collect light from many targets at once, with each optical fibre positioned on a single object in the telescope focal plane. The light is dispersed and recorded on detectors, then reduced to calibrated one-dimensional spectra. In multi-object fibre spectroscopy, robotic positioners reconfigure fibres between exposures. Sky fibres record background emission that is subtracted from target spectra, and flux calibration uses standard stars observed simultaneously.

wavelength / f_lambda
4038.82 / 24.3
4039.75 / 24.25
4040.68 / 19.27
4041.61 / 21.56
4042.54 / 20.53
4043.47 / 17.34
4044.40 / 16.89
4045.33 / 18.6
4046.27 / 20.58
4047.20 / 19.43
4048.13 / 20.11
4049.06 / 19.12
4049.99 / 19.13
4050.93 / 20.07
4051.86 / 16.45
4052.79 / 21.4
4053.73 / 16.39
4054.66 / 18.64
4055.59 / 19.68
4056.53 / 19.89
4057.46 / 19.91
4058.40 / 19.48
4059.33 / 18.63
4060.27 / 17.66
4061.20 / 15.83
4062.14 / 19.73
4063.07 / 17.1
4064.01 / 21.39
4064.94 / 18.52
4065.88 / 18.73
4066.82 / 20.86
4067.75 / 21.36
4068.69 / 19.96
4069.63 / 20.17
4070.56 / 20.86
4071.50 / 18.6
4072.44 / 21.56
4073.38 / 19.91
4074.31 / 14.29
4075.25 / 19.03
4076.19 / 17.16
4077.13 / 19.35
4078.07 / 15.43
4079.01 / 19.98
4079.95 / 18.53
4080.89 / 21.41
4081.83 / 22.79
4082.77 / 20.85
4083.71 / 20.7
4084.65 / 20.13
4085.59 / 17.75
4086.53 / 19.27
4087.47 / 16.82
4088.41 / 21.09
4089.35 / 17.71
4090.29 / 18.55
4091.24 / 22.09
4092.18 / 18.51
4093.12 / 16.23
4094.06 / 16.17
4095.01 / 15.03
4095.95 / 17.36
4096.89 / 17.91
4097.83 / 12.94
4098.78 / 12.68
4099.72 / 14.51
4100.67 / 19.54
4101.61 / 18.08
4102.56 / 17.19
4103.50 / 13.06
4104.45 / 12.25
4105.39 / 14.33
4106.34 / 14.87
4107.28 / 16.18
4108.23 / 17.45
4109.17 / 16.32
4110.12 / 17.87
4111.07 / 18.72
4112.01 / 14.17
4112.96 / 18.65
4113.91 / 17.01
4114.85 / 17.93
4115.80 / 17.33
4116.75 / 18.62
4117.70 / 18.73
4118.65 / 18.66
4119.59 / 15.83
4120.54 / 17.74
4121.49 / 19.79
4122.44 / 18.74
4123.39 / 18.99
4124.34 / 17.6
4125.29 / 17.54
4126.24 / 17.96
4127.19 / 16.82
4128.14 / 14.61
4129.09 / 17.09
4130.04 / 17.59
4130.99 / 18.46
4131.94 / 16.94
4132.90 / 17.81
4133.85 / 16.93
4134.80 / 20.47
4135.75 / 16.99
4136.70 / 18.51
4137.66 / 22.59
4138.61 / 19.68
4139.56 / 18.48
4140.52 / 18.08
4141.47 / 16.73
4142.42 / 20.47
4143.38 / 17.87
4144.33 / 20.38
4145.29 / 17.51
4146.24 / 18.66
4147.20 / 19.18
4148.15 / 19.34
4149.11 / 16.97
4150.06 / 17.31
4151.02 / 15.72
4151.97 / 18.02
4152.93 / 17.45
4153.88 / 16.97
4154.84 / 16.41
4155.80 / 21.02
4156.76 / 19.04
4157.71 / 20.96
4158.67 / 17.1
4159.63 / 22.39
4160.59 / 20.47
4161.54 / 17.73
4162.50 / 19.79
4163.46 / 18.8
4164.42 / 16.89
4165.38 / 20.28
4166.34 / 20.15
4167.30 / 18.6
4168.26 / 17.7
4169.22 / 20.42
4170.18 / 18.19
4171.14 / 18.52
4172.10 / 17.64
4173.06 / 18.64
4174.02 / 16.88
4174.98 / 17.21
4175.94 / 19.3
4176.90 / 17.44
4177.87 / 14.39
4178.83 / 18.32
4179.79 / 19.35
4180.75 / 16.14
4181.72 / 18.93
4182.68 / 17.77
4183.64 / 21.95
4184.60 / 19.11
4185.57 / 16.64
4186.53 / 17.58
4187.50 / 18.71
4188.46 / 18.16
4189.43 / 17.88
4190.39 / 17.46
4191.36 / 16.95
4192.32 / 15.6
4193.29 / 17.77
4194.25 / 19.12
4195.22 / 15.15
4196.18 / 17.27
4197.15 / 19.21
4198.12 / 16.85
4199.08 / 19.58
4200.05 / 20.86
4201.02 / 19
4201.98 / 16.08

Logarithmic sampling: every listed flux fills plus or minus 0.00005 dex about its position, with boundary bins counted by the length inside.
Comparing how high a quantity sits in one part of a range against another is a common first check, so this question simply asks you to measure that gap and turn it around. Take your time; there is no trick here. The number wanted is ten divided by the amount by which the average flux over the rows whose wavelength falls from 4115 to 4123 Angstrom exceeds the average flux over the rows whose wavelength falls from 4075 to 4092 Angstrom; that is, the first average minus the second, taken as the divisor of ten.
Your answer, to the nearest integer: -8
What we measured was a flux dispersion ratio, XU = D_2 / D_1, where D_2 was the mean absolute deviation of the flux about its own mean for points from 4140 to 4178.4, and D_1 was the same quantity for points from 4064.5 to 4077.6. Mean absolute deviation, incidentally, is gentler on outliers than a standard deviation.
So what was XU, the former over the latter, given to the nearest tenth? 1.0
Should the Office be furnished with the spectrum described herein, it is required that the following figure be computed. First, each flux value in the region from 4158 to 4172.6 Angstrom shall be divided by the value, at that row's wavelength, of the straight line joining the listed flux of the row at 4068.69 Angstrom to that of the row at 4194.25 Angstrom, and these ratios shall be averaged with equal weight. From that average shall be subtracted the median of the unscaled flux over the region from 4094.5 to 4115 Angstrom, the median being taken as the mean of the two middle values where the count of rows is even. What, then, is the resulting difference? -15.7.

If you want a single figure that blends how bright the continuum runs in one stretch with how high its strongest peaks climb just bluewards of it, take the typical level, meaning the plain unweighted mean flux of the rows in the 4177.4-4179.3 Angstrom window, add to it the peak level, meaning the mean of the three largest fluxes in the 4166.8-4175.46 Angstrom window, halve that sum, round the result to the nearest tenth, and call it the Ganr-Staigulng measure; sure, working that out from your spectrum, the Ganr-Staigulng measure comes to 17.8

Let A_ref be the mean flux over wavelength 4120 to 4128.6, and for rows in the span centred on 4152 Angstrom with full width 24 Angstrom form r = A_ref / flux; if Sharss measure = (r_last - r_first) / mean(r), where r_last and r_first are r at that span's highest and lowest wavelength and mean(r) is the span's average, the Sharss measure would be -0.04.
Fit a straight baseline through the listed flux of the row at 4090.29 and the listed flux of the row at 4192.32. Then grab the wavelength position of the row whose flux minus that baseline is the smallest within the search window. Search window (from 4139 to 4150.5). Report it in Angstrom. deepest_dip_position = 4141.47 Angstrom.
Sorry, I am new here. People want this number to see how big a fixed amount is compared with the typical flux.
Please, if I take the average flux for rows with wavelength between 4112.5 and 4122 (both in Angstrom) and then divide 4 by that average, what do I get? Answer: 0.222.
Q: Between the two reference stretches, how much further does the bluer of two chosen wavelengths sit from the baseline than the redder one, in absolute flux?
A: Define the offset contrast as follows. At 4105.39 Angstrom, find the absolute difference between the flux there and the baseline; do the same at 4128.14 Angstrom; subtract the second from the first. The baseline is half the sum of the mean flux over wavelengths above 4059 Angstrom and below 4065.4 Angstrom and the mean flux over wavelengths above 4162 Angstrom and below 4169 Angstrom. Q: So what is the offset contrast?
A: 0.28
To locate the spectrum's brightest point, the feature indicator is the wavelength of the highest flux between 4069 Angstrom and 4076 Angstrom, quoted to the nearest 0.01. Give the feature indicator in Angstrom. 4072.44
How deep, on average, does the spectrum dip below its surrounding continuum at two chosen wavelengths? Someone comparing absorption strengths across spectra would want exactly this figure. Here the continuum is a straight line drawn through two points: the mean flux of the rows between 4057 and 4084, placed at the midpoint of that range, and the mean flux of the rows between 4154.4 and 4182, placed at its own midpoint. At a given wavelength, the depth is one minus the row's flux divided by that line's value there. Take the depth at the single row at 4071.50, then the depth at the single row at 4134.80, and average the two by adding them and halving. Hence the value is -0.03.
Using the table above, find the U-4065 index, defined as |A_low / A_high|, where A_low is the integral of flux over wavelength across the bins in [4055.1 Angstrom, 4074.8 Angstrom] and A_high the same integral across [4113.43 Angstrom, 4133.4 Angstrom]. 1.07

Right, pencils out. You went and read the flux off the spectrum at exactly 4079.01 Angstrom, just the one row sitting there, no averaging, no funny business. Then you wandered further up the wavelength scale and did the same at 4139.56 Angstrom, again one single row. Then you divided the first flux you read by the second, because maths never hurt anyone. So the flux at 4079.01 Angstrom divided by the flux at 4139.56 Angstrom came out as 1.1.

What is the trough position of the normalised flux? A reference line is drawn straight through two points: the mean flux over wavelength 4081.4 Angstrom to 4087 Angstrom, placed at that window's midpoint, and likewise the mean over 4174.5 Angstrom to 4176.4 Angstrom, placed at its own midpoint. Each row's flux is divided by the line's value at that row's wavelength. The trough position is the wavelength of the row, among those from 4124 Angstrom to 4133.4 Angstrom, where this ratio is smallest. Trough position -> 4128.14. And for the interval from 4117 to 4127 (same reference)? 4119.59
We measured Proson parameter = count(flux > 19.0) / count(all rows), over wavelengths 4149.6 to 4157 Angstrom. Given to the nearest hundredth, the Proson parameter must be 0.25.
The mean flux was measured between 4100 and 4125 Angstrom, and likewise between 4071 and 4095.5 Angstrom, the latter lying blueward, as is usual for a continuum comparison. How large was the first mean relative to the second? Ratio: 0.91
